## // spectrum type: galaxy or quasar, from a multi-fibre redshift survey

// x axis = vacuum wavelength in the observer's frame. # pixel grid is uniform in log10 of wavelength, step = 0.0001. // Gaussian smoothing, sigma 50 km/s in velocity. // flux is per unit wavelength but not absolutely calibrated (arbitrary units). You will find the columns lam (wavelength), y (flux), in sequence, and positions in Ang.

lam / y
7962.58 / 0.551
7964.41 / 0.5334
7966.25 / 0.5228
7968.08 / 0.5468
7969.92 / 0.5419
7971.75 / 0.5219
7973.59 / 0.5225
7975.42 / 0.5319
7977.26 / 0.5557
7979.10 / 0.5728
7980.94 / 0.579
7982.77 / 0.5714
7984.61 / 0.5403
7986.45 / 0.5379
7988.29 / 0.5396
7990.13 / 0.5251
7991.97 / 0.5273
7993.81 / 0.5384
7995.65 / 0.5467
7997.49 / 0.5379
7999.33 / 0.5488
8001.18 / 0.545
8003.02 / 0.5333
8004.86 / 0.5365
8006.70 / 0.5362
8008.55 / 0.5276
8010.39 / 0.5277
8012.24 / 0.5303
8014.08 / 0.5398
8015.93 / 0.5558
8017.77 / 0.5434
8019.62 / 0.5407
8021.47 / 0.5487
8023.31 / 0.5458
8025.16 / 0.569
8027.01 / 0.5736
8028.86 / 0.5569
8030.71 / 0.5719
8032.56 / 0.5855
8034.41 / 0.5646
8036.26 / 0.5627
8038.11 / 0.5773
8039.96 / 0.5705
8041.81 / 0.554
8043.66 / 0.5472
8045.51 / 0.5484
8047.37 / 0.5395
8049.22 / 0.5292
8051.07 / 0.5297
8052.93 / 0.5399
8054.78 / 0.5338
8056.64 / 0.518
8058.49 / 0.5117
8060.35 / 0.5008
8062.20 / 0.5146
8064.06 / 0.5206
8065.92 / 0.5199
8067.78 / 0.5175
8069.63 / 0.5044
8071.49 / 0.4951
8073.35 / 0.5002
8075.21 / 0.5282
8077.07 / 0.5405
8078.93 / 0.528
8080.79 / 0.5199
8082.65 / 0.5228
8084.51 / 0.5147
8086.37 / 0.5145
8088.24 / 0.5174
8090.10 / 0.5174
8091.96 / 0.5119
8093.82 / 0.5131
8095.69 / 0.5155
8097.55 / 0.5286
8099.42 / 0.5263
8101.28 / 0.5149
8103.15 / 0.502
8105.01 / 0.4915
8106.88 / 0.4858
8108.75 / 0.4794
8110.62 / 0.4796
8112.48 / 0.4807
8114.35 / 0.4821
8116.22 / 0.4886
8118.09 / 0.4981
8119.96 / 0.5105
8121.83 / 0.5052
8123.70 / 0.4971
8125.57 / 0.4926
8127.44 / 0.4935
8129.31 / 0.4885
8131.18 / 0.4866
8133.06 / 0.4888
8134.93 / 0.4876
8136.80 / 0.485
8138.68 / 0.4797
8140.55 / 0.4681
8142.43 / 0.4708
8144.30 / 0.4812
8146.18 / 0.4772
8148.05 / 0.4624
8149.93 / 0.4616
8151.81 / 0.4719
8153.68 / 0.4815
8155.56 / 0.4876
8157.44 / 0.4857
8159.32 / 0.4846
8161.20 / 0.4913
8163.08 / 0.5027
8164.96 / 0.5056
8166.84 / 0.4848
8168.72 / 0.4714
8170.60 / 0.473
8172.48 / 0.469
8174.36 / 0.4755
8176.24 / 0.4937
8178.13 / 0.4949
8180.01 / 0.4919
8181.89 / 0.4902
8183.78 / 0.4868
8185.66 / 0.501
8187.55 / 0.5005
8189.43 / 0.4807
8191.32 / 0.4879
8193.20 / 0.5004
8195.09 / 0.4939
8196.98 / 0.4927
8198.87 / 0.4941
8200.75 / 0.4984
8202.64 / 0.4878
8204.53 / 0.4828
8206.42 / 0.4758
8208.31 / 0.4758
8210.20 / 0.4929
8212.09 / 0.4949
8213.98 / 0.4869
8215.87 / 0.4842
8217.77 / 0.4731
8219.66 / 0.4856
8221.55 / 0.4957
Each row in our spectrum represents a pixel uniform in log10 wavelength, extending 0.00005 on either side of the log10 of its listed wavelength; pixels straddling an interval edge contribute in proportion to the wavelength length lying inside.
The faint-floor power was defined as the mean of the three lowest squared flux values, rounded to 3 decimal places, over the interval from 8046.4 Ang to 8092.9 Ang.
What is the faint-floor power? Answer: 0.249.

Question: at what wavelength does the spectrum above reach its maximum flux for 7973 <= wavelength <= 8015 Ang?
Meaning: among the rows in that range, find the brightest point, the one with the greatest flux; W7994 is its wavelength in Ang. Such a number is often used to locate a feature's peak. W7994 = 7980.94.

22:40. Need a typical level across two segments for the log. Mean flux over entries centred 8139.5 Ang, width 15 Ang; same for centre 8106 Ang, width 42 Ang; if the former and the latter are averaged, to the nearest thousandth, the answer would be 0.491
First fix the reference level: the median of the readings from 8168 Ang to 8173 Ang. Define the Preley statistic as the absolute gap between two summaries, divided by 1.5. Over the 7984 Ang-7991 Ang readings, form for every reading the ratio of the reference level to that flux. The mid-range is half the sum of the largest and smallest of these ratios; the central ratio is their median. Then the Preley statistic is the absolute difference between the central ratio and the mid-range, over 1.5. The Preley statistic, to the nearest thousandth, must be 0.007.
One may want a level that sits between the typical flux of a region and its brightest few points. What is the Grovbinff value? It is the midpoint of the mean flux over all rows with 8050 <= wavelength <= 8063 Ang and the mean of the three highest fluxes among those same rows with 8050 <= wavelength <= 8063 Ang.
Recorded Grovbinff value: 0.528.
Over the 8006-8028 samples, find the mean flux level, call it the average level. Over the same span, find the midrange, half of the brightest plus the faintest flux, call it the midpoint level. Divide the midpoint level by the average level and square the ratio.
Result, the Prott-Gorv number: 1.02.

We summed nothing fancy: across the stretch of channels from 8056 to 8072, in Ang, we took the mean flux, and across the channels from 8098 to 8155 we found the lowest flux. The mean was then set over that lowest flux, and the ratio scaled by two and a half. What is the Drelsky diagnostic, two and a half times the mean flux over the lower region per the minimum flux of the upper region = 2.77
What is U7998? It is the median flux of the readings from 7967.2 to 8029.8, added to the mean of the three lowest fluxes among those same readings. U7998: 1.06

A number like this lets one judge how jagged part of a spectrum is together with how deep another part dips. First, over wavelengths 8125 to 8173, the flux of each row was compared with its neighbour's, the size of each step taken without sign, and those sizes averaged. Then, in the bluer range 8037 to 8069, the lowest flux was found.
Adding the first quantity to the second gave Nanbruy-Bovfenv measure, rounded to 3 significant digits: 0.507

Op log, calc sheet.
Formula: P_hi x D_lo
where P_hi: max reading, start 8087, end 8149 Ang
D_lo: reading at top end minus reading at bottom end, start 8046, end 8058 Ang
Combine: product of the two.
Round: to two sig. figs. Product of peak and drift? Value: -0.011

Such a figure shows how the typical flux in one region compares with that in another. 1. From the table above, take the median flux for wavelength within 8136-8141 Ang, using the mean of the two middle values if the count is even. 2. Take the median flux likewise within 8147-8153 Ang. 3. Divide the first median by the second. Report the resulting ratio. 1.04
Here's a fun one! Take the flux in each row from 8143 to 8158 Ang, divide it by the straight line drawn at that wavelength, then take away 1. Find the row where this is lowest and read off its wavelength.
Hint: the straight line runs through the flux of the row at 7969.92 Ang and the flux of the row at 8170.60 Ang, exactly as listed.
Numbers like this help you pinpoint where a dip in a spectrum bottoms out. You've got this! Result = 8149.93 Ang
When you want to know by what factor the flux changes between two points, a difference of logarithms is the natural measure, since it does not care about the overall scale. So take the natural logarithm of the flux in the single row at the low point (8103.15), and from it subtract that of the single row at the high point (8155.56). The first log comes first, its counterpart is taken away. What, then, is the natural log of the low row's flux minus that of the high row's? 0.03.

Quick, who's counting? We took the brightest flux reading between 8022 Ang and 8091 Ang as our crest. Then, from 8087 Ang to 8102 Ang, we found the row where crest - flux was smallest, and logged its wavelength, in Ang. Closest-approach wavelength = 8097.55 Ang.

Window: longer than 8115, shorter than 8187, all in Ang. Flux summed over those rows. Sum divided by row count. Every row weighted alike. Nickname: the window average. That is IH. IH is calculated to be 0.49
